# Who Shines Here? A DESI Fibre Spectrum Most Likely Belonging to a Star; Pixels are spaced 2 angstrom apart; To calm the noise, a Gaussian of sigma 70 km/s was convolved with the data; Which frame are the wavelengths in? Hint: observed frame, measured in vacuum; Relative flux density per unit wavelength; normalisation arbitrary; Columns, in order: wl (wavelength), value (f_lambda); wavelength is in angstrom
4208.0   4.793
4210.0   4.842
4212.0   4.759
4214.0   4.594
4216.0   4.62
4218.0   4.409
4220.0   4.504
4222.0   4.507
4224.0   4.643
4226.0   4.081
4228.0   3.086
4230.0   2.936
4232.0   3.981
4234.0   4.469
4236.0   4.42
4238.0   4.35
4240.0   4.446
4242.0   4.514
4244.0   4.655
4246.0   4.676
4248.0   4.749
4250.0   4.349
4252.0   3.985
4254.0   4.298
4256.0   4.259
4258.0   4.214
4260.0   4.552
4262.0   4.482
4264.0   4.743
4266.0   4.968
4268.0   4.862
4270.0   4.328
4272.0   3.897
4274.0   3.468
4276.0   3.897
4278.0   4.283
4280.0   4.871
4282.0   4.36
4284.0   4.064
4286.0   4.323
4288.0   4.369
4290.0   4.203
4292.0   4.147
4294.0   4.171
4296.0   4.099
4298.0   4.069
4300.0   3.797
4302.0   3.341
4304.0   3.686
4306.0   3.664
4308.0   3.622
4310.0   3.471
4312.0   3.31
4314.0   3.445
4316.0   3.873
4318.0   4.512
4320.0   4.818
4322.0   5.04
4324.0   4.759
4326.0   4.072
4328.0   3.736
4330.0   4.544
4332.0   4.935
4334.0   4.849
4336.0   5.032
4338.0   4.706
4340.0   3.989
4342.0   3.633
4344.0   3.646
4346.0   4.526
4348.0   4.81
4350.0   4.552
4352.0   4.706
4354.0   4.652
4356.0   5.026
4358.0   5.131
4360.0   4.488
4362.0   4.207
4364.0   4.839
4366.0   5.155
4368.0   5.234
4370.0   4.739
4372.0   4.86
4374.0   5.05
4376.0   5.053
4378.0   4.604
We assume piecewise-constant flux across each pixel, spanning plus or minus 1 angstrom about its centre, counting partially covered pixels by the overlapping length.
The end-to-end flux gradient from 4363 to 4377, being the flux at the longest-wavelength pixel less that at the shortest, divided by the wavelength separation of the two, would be 0.018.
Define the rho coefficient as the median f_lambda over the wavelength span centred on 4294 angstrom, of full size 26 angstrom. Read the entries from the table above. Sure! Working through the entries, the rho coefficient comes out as 4.1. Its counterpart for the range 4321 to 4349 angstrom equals 4.6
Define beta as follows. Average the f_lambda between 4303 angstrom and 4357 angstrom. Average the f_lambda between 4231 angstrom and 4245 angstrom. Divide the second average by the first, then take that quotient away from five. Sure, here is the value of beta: 3.97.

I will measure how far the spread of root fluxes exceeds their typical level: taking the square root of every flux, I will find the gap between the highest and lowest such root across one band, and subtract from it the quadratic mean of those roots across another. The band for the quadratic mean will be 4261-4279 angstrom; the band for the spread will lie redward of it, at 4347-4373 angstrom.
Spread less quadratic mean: -1.84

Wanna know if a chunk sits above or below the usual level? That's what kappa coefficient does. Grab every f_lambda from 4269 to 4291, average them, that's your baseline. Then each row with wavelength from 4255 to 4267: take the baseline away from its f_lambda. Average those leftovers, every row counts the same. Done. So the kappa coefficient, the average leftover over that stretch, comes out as 0.35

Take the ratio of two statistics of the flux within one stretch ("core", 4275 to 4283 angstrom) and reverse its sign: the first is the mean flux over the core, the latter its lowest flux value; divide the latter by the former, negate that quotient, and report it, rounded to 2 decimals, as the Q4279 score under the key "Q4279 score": -0.90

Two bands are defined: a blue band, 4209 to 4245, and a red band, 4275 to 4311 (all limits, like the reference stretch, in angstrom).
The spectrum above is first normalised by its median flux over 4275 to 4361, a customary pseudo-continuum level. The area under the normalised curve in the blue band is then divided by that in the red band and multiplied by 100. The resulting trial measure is 107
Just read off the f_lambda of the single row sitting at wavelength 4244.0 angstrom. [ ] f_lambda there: 4.655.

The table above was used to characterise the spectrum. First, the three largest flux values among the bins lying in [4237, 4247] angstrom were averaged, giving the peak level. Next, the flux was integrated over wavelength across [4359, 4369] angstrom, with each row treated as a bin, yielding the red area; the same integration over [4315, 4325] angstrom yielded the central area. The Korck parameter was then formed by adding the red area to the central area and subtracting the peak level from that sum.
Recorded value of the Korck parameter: 89.2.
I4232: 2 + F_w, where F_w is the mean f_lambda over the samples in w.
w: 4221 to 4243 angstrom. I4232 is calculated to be 6.13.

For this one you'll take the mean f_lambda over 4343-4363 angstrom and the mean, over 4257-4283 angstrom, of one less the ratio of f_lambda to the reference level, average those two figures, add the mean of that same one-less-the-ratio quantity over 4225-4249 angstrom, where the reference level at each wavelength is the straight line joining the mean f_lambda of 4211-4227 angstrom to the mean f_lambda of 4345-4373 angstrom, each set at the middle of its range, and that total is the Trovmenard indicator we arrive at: 2.39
